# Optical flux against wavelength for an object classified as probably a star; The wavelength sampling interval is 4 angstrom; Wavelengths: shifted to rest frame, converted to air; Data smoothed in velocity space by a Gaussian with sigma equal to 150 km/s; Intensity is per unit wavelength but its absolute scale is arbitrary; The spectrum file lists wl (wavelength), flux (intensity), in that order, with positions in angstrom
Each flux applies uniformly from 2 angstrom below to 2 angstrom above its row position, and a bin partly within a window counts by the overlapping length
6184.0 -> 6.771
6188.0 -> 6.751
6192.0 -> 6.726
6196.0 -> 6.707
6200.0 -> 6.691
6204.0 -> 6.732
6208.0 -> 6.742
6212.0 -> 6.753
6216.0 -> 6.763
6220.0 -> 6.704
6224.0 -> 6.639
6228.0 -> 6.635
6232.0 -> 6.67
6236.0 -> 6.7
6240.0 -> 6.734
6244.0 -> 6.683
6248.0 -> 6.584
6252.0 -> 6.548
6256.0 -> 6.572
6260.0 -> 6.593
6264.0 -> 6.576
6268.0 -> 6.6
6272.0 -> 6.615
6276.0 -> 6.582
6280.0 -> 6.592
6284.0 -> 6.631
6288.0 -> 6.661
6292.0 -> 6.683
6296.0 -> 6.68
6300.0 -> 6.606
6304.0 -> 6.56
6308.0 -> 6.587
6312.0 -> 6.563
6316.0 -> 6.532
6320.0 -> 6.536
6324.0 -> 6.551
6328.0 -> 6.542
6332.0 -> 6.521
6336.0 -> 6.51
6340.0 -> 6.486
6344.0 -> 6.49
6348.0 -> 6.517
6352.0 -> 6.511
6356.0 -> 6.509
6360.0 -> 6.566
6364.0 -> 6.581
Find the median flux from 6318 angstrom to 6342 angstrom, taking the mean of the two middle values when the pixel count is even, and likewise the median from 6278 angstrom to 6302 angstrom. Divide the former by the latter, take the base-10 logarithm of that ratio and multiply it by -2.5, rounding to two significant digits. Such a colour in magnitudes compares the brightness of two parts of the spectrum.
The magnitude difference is 0.019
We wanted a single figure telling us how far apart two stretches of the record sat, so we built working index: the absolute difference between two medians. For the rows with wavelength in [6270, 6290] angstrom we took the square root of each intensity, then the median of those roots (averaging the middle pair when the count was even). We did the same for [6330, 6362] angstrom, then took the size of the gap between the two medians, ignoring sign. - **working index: 0.020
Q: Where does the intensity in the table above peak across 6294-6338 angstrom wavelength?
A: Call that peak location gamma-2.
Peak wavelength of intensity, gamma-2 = 6296.0 angstrom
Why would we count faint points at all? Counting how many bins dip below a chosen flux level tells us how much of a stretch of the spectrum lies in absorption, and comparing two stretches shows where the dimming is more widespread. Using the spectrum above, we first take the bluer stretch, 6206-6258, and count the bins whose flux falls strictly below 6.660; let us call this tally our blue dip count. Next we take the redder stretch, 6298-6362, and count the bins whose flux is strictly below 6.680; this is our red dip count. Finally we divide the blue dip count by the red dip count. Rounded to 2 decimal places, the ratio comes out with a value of 0.31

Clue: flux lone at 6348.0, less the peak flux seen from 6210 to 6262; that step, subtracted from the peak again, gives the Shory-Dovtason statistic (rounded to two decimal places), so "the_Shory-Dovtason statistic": 7.01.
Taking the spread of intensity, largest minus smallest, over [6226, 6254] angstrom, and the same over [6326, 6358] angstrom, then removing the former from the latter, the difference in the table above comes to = -0.13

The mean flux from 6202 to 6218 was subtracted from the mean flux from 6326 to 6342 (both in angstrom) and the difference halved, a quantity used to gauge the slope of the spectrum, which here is -0.12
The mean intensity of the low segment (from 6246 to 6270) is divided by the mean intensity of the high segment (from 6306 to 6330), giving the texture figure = 1.00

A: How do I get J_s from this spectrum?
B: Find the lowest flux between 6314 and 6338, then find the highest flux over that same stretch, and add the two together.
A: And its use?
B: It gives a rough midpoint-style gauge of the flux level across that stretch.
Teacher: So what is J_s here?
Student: 13.1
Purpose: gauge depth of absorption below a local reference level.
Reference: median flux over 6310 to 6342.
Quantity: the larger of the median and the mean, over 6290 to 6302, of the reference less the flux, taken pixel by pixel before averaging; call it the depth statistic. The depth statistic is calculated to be -0.12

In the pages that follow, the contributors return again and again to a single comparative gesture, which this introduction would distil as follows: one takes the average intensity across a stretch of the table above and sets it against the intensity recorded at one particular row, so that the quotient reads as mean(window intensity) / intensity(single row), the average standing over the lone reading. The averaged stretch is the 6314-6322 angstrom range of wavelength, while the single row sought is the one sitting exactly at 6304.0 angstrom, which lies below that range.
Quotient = 1.00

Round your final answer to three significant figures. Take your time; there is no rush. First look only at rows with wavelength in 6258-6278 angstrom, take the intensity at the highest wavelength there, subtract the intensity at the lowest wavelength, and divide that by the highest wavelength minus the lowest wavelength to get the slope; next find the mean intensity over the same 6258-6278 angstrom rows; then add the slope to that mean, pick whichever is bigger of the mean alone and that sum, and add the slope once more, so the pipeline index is 6.59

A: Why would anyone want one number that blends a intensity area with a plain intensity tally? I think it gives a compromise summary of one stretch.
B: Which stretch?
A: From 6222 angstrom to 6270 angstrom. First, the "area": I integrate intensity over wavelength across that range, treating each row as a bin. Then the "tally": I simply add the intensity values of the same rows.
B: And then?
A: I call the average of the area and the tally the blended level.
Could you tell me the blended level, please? 199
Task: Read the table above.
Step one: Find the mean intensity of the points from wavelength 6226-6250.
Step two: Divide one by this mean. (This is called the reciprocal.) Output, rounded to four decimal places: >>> 0.1500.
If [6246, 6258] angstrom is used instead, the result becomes 0.1523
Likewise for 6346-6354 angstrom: 0.1535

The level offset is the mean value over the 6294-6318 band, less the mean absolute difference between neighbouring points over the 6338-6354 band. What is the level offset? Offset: 6.58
